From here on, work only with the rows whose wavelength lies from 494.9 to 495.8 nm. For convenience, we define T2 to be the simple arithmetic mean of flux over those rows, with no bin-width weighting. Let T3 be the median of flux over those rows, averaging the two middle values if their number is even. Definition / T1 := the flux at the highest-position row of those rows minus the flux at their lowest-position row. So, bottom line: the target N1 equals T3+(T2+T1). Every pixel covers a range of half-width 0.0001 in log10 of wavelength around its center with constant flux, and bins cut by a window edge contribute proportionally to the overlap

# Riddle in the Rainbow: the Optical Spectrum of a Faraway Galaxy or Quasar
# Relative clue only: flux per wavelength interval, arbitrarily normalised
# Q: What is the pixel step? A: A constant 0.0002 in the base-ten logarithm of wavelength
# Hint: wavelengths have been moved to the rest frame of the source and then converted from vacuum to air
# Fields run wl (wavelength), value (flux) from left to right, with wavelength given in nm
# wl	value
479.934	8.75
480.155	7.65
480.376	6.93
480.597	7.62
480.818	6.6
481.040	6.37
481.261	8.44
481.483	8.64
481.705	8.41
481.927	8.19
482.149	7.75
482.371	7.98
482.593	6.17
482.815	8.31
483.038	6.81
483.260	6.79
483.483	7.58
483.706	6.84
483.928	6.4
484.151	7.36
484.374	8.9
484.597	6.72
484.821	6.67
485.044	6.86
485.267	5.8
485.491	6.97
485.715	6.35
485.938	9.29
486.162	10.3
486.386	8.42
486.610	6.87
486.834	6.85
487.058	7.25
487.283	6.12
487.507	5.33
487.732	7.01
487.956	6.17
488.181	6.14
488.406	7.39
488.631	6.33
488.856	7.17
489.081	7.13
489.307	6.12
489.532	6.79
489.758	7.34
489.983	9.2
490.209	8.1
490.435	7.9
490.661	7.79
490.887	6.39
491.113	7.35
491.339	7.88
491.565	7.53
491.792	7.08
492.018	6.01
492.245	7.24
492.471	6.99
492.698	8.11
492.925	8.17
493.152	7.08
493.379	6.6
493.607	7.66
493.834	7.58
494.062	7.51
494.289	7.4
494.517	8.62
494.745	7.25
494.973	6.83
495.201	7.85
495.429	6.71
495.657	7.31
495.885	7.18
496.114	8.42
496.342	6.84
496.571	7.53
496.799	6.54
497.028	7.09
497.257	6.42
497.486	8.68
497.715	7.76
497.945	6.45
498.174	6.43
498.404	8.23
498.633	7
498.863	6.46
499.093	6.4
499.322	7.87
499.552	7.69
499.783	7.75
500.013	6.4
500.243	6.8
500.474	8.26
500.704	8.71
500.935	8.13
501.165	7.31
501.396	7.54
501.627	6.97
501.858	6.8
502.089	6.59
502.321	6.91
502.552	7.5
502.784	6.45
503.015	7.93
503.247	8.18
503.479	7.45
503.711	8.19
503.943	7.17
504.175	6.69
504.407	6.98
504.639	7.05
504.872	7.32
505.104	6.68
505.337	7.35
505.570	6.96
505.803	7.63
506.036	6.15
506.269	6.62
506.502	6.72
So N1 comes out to 14.7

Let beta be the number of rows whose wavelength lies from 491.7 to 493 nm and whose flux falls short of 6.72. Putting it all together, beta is 1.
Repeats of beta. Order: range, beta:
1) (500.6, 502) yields 0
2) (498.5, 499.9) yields 2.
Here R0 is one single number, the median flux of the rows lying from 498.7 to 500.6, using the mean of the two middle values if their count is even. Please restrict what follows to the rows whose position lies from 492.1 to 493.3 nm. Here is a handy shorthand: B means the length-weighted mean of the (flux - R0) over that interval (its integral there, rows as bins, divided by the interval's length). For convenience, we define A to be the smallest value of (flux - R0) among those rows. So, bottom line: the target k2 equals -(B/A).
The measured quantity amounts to 0.8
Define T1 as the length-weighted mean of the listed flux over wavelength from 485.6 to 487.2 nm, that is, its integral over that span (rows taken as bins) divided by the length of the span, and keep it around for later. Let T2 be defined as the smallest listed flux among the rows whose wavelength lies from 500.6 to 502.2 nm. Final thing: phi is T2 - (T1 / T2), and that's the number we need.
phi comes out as 5.40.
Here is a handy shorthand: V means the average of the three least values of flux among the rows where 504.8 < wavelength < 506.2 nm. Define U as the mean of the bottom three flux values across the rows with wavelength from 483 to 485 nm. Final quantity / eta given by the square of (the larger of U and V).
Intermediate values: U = 6.60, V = 6.60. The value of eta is 43.5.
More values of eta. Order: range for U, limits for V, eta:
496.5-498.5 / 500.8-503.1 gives 43.7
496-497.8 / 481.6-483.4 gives 43.6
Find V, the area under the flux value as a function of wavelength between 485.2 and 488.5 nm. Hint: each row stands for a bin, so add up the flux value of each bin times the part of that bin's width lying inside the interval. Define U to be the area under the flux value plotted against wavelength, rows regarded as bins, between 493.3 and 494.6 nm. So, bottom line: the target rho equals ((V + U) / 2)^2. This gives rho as 276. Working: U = 10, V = 23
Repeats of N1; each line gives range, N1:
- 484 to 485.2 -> 13.7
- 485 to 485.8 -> 12.6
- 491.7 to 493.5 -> 13.8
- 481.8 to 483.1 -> 14.0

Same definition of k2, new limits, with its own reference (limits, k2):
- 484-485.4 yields -0.1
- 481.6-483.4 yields 0.3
